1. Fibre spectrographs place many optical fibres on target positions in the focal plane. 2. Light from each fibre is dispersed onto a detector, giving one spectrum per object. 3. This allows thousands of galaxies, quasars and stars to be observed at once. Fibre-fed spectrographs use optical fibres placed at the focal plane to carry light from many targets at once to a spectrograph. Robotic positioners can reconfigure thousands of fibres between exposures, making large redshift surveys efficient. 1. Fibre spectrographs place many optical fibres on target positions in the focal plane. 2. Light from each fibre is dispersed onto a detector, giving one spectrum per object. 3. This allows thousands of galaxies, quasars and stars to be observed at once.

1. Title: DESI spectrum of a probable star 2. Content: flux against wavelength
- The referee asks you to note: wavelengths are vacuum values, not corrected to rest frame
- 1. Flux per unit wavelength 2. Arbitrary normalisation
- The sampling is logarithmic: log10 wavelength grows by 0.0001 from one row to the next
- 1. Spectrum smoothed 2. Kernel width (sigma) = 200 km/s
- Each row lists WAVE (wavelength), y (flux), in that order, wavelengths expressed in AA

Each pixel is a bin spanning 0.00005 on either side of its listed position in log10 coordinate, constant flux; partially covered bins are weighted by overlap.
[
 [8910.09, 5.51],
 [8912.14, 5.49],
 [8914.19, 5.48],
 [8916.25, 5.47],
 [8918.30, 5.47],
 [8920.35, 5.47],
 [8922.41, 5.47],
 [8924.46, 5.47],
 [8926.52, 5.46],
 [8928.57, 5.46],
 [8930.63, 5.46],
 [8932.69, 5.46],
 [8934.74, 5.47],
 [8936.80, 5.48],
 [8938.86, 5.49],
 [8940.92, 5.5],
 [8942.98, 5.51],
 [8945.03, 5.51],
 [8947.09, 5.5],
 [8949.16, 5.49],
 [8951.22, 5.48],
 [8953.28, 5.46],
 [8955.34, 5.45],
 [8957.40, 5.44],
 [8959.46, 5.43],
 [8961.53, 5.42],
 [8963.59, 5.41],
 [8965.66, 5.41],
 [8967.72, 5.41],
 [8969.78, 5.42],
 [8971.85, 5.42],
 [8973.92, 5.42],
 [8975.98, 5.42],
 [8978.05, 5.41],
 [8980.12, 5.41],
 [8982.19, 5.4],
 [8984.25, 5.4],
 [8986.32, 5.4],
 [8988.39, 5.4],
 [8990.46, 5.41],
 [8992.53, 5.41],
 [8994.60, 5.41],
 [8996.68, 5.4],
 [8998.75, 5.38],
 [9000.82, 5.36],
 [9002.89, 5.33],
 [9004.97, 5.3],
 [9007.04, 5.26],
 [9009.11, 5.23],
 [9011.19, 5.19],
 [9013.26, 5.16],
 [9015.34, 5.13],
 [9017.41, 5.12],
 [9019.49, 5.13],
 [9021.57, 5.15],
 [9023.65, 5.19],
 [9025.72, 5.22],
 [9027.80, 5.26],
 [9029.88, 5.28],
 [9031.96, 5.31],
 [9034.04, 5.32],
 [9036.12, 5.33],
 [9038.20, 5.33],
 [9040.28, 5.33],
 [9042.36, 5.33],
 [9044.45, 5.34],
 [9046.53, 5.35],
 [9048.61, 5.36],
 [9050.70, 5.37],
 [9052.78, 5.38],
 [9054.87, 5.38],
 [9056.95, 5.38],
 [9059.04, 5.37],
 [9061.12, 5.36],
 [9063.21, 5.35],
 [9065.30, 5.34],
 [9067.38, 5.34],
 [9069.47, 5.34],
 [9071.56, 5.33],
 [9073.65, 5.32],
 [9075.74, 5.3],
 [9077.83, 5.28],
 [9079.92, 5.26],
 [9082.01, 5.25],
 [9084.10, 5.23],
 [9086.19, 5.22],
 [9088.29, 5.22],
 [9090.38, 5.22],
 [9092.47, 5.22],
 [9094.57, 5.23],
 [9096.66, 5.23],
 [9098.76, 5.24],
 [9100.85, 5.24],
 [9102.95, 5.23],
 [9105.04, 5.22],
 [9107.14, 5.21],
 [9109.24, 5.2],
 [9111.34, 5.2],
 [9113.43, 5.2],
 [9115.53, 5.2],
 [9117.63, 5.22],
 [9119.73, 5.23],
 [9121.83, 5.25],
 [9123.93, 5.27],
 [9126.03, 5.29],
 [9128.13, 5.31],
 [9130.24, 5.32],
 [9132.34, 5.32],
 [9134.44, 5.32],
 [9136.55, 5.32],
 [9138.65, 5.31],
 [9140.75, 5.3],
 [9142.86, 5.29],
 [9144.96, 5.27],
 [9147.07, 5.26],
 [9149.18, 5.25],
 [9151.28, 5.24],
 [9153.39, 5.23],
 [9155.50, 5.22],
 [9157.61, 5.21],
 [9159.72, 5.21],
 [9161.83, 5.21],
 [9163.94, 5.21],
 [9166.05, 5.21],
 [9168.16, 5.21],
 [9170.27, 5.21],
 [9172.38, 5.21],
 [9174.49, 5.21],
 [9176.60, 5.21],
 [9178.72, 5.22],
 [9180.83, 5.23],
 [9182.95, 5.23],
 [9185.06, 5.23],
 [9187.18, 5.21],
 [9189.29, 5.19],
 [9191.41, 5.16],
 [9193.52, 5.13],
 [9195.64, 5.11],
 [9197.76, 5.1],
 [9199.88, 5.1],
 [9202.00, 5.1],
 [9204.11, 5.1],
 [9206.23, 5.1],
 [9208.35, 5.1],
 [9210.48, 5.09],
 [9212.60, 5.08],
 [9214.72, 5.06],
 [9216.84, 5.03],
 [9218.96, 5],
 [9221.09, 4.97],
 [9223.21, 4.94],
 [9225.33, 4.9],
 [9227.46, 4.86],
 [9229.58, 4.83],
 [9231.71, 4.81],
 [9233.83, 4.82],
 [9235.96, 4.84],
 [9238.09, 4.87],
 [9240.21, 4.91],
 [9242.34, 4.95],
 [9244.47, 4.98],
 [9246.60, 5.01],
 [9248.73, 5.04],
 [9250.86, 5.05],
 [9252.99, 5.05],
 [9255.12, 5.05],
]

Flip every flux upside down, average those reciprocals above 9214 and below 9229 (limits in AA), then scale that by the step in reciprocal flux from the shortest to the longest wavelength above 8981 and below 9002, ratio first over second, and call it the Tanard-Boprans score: 146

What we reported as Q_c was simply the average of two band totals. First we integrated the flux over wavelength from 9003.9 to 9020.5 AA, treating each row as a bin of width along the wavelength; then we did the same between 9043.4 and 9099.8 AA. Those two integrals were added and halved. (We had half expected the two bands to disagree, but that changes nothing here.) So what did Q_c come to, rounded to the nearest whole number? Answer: 193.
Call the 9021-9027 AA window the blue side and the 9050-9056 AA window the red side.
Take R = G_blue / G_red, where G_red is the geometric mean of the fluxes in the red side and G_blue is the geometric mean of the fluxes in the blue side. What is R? 0.96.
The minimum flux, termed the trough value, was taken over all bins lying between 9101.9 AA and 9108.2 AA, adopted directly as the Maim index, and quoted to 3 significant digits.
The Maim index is 5.21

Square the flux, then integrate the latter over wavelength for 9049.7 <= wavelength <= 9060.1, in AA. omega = 301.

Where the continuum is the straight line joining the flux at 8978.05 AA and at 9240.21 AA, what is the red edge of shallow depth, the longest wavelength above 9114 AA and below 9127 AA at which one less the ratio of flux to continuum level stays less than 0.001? 9126.03 AA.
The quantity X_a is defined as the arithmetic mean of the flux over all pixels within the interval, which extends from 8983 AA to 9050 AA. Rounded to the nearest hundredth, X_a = 5.30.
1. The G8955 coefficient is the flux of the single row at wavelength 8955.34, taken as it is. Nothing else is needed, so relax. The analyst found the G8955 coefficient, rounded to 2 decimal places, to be 5.45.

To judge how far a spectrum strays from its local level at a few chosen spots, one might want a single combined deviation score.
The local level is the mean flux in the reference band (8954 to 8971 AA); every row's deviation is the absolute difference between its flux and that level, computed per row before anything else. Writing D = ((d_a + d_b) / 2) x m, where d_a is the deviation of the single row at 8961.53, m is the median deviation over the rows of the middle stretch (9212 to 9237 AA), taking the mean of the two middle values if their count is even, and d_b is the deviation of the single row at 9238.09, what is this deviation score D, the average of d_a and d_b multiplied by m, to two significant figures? 0.14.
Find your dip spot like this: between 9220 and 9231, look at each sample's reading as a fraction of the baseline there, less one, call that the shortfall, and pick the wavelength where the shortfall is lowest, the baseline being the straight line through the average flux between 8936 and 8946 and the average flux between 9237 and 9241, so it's 9229.58 AA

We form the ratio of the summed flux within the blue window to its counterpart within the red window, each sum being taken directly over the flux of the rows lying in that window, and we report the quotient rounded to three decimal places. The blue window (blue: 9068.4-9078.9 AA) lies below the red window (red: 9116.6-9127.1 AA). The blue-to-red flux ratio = 1.012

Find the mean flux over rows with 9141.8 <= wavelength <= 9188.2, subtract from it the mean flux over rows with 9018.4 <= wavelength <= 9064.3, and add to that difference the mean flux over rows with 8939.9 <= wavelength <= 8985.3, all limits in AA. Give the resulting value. 5.36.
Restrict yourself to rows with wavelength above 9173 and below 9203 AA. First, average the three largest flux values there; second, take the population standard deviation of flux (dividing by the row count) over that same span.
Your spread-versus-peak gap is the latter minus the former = -5.18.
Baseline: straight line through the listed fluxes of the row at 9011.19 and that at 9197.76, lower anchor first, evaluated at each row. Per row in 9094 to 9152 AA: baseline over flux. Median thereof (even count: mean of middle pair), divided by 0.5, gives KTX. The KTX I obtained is 1.96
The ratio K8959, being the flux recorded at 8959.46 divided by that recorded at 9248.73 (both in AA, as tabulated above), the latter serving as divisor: 1.08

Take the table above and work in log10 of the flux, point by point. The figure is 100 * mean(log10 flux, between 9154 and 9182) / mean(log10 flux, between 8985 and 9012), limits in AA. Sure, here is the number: 98.5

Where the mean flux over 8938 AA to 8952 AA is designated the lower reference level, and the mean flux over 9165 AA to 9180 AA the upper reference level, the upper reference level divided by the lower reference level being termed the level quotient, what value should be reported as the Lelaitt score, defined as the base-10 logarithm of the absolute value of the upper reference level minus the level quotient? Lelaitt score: 0.630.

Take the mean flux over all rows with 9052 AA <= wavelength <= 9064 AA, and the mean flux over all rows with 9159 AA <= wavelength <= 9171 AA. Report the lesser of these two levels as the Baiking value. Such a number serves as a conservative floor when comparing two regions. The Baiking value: 5.21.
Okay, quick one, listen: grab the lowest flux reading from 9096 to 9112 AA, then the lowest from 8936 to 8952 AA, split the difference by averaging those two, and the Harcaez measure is 5.34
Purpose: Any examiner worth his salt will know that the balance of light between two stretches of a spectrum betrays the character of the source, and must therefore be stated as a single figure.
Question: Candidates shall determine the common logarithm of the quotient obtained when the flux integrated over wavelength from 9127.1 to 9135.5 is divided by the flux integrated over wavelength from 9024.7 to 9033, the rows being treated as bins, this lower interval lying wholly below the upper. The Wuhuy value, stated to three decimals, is 0.009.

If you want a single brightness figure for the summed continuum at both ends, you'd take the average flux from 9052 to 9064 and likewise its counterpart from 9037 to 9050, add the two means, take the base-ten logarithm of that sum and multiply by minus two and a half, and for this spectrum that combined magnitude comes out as -2.57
